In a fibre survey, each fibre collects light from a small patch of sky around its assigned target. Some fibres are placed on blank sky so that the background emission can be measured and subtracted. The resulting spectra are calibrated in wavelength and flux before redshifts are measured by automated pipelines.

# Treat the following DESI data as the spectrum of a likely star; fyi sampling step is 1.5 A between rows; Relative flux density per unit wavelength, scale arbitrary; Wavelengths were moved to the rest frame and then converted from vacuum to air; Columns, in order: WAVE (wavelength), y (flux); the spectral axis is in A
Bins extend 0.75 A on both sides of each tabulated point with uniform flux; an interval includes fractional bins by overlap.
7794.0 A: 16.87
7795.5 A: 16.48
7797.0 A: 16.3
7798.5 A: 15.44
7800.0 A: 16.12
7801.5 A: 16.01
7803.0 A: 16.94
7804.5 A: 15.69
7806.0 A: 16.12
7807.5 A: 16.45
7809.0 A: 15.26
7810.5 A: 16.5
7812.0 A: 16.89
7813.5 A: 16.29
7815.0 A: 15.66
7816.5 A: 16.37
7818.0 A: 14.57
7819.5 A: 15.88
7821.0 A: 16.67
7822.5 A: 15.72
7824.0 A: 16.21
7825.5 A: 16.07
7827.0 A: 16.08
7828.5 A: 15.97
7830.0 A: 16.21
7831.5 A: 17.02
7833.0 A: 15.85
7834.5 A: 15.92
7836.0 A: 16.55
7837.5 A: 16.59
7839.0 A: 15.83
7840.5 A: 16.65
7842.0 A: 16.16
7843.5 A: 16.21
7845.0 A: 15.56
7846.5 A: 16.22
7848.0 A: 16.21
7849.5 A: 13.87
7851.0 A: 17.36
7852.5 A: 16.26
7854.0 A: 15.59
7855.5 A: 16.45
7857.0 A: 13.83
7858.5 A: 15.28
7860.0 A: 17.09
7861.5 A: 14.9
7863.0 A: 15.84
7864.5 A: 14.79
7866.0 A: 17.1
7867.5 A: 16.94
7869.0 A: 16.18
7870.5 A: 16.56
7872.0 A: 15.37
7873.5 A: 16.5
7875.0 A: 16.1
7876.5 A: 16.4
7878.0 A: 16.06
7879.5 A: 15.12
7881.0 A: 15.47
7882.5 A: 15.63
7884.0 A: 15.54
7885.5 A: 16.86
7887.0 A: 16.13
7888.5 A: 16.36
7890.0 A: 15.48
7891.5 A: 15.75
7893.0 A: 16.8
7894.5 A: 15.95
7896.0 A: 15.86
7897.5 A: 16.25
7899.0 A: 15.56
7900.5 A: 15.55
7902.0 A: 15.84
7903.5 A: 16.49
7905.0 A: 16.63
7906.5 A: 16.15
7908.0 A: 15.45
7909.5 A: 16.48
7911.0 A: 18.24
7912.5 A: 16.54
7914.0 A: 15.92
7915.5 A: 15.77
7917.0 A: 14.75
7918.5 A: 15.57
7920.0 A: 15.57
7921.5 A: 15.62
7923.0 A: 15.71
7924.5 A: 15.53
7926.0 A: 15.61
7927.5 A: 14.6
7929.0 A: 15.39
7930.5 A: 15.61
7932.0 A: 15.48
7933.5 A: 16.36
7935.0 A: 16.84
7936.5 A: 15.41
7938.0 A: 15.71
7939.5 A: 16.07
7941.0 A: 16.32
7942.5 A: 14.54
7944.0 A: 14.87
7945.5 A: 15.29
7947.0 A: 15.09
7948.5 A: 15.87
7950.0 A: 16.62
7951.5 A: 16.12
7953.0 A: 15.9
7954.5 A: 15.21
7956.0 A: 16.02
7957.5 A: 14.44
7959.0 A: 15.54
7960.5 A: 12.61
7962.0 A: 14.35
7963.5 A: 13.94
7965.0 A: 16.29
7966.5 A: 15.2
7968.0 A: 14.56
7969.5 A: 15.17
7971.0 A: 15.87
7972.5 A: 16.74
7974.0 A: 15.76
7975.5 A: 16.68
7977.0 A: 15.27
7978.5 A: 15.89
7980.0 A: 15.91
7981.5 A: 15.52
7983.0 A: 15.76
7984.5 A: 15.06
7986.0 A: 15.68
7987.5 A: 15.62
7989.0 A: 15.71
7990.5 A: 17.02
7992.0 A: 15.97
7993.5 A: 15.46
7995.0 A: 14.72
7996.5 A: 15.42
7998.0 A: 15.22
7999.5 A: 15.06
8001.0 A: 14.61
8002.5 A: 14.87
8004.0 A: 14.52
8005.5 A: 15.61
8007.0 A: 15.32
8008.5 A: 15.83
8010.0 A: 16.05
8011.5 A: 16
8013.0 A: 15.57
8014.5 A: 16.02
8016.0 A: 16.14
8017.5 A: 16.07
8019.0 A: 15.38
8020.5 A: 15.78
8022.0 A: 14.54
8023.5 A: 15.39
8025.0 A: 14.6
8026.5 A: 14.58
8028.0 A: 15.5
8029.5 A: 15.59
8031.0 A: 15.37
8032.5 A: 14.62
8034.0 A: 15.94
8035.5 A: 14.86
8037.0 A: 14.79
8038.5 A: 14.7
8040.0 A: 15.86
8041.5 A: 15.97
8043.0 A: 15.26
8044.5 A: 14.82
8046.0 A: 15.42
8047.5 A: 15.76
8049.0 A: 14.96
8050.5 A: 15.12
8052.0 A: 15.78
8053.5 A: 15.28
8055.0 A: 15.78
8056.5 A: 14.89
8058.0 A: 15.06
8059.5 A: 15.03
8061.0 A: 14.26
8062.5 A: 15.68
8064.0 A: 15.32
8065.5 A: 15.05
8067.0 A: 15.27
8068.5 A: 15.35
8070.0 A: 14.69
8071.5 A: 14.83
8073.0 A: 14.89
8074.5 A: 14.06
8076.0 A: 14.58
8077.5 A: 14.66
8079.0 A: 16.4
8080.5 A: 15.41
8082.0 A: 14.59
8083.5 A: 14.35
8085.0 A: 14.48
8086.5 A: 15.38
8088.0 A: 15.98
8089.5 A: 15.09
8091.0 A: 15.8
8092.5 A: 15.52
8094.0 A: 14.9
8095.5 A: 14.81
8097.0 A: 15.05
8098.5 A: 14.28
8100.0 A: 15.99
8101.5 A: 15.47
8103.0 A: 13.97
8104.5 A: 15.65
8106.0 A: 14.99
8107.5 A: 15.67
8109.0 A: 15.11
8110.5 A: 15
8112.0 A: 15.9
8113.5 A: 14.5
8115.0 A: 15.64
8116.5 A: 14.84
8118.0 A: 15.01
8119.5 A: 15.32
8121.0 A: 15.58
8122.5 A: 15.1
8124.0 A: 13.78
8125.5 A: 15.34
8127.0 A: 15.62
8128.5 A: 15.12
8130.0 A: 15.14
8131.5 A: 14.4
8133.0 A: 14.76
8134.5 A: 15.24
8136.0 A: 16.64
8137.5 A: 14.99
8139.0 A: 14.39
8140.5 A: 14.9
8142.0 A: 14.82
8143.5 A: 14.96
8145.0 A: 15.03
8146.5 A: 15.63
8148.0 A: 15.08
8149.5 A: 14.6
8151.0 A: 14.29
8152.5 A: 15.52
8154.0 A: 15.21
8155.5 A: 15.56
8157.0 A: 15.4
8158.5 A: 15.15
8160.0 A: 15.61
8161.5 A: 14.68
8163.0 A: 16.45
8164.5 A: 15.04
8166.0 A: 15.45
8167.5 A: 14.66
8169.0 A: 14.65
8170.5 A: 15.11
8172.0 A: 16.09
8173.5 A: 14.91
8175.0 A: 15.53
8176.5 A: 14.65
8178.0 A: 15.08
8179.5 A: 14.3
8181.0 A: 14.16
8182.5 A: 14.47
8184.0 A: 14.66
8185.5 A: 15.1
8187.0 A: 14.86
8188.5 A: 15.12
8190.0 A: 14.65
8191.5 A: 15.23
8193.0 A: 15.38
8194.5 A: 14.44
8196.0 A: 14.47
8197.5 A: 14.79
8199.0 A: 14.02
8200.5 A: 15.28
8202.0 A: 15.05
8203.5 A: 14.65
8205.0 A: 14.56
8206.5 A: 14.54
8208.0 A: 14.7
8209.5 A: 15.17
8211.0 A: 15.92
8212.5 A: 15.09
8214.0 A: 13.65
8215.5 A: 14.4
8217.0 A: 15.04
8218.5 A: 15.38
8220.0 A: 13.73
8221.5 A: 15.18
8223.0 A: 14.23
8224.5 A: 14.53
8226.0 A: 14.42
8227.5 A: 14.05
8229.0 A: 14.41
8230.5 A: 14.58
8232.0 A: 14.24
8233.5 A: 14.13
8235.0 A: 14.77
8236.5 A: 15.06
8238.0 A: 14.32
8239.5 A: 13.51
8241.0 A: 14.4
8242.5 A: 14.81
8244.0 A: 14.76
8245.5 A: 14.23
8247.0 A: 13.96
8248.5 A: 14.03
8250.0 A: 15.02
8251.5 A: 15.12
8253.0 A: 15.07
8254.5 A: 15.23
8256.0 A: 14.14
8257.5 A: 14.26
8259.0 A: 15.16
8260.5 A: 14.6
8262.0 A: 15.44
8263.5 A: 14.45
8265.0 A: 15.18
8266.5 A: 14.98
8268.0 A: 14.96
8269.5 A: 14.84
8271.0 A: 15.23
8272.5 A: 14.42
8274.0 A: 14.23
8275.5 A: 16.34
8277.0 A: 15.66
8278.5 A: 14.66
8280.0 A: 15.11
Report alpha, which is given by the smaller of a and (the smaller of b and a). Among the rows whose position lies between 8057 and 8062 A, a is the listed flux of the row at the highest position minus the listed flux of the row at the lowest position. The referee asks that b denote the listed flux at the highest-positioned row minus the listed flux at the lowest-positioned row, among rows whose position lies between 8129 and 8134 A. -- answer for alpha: -0.80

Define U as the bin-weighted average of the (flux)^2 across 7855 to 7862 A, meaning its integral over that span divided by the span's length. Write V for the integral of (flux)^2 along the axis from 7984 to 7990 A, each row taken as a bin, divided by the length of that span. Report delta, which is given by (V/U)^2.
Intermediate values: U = 242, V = 243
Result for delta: 1.0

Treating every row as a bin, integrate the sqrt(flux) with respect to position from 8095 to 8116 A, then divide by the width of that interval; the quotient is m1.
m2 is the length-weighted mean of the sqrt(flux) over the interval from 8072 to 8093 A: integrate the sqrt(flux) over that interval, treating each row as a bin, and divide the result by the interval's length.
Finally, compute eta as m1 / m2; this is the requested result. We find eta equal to 1.00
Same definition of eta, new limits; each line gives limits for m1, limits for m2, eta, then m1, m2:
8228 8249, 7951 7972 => 0.98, 3.79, 3.88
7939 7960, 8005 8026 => 1.00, 3.94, 3.95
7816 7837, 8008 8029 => 1.02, 4.01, 3.94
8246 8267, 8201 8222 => 1.00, 3.84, 3.85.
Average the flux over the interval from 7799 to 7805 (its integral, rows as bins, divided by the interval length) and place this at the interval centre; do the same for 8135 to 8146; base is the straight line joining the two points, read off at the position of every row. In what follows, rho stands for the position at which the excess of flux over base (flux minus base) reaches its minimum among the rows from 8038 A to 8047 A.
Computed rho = 8038.5 A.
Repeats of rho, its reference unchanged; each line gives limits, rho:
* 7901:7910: 7908.0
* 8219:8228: 8220.0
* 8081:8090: 8083.5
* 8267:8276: 8274.0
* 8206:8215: 8214.0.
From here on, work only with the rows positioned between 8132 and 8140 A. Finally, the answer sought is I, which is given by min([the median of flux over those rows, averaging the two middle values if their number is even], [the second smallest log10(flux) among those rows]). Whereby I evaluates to 1.17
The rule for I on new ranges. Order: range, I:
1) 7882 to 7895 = 1.19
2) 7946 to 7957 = 1.18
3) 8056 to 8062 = 1.17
